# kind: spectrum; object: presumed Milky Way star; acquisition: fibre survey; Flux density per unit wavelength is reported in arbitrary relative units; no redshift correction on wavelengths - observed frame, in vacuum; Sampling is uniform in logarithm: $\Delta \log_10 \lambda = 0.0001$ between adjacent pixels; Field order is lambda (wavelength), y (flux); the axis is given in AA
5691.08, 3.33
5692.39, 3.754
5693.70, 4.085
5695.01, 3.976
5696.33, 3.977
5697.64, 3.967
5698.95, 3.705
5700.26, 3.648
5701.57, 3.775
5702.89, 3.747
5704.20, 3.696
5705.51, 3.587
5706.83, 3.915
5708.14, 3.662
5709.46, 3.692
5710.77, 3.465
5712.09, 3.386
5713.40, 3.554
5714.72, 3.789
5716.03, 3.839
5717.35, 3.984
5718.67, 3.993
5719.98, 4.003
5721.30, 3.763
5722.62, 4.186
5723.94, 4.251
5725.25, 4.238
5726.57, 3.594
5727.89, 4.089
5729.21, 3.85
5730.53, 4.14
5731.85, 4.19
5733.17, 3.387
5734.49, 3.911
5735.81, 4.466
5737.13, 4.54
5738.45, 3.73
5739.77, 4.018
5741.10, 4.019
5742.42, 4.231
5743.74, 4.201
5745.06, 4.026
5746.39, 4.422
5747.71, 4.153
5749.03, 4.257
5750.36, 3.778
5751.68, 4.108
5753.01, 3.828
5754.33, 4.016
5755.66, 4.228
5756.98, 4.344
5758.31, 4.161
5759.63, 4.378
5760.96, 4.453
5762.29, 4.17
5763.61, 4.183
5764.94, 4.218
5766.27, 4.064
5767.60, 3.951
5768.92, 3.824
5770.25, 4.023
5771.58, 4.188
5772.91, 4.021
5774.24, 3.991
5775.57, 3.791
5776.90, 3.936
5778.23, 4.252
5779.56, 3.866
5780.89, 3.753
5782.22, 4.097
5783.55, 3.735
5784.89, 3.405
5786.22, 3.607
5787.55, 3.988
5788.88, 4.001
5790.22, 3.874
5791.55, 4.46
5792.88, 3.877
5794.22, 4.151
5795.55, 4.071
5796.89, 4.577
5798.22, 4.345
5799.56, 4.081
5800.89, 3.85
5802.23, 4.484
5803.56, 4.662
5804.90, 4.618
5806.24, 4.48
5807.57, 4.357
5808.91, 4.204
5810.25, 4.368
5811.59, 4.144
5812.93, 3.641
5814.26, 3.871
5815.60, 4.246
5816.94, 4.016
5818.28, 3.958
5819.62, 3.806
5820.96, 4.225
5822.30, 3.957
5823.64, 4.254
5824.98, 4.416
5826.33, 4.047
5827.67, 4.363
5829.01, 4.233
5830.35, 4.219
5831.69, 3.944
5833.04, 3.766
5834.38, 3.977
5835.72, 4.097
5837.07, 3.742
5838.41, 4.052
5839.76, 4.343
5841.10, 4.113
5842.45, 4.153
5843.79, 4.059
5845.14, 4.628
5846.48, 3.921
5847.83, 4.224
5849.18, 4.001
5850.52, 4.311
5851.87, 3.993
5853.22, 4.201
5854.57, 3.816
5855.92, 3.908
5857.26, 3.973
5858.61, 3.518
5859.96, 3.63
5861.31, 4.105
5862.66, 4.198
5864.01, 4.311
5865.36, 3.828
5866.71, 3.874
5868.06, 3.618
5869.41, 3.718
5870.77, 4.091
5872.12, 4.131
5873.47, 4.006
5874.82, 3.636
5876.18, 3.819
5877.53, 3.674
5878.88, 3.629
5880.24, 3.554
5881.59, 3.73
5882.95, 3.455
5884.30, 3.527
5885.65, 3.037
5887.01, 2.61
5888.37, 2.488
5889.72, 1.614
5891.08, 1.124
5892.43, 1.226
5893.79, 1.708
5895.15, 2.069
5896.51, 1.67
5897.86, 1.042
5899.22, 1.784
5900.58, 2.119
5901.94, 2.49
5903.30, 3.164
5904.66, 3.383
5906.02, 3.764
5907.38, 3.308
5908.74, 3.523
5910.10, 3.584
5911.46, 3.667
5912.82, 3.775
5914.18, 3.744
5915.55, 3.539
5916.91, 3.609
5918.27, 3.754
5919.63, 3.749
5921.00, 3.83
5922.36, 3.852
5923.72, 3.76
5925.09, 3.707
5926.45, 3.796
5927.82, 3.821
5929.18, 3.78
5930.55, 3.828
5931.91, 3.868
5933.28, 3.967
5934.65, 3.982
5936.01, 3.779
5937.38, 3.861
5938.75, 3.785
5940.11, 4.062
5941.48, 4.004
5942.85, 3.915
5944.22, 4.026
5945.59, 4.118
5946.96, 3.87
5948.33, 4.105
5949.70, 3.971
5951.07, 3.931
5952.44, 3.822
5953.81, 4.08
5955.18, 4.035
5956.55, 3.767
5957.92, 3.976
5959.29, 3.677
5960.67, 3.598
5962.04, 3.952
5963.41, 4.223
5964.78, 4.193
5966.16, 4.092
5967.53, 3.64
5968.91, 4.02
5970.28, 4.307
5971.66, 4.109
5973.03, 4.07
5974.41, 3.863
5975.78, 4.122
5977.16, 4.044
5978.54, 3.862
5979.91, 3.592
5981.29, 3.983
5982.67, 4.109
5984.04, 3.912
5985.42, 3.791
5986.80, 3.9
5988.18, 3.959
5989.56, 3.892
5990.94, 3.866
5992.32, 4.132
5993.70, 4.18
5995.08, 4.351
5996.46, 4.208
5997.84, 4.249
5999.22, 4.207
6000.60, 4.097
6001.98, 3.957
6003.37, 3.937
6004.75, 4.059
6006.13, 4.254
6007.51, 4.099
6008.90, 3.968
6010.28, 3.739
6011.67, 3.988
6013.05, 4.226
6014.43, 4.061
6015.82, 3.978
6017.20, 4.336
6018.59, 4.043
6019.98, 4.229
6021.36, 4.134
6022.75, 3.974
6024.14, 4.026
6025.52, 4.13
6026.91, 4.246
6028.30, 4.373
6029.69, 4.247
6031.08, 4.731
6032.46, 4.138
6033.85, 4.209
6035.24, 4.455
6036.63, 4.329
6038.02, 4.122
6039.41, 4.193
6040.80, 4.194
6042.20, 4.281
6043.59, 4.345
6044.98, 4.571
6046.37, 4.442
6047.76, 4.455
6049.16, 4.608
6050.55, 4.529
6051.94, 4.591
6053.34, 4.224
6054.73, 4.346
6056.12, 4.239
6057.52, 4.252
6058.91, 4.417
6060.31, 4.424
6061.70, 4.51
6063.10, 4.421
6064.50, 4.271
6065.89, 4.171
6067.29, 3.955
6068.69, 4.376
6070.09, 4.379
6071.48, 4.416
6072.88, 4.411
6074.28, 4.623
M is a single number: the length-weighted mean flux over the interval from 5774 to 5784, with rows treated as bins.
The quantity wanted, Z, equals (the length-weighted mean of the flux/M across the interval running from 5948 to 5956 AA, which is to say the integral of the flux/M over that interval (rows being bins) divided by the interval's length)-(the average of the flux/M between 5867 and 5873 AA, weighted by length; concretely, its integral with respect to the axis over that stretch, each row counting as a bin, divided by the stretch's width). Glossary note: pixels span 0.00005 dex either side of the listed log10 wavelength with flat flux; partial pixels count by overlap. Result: 0.02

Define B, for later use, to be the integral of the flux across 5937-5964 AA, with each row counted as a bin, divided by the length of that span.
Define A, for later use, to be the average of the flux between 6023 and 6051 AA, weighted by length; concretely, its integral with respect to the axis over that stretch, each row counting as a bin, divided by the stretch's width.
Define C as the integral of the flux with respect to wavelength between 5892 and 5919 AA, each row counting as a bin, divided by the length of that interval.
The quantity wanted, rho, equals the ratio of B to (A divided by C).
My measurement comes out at 2.6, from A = 4.3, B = 3.94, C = 2.86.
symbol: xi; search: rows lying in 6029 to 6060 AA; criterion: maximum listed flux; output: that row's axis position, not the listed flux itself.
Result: 6031.08 AA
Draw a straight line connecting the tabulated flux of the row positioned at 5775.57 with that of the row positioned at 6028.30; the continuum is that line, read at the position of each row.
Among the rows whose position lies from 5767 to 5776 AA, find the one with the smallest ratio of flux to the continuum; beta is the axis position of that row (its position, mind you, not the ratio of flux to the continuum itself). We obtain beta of 5775.57 AA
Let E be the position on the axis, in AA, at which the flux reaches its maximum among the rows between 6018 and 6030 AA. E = 6028.30 AA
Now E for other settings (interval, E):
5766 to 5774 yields 5771.58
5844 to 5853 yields 5845.14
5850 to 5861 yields 5850.52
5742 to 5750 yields 5746.39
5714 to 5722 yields 5719.98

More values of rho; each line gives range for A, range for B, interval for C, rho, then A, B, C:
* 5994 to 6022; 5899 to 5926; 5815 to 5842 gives 3.4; 4.1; 3.44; 4.09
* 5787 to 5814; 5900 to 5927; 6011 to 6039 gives 3.5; 4.2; 3.51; 4.20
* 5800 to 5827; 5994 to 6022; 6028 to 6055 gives 4.3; 4.2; 4.11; 4.37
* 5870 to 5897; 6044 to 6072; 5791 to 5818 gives 6.3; 2.9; 4.38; 4.22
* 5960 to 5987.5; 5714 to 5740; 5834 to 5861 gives 4.1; 4.0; 4.00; 4.03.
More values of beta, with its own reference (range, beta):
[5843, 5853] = 5846.48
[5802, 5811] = 5808.91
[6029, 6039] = 6038.02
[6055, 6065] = 6056.12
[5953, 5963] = 5960.67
